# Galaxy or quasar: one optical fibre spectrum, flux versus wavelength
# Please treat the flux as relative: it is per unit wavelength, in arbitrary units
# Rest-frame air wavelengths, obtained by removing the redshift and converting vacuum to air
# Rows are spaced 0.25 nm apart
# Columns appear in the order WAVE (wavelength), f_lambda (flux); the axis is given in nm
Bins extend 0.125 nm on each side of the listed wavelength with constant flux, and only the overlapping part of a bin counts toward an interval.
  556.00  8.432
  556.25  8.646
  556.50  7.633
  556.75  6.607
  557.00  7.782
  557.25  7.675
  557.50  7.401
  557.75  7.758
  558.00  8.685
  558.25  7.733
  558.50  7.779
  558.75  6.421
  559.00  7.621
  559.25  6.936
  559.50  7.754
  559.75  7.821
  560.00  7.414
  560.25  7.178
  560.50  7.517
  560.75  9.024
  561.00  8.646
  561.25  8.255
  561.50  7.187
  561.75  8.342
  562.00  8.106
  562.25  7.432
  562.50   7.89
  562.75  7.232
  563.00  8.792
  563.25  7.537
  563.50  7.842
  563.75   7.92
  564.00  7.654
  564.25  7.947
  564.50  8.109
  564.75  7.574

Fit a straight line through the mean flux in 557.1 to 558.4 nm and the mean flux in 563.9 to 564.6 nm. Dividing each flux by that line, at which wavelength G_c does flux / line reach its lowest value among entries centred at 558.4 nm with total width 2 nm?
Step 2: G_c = 558.75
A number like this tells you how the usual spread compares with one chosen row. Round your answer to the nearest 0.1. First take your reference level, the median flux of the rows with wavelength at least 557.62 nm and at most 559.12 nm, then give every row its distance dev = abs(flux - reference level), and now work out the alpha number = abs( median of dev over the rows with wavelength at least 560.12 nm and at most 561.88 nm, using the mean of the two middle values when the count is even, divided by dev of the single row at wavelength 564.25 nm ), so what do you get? 2.8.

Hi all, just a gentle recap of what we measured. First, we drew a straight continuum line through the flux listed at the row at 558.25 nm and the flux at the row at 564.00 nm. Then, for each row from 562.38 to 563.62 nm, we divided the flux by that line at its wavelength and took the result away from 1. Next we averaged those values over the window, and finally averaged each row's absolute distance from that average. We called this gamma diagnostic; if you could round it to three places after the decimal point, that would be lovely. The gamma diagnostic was 0.050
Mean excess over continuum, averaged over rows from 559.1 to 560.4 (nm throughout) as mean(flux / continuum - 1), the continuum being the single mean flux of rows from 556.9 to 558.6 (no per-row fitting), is -0.052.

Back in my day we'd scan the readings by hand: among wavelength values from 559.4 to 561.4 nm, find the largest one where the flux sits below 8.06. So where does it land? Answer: 560.50 nm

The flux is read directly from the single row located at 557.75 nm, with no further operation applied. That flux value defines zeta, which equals 7.758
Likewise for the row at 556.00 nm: 8.432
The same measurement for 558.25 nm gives 7.733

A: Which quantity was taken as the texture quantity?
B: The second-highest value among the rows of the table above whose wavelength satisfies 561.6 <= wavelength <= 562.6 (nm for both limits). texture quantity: 8.106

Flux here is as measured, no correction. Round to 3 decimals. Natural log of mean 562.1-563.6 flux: 2.053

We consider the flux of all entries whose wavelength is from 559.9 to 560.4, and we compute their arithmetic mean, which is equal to 7.30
